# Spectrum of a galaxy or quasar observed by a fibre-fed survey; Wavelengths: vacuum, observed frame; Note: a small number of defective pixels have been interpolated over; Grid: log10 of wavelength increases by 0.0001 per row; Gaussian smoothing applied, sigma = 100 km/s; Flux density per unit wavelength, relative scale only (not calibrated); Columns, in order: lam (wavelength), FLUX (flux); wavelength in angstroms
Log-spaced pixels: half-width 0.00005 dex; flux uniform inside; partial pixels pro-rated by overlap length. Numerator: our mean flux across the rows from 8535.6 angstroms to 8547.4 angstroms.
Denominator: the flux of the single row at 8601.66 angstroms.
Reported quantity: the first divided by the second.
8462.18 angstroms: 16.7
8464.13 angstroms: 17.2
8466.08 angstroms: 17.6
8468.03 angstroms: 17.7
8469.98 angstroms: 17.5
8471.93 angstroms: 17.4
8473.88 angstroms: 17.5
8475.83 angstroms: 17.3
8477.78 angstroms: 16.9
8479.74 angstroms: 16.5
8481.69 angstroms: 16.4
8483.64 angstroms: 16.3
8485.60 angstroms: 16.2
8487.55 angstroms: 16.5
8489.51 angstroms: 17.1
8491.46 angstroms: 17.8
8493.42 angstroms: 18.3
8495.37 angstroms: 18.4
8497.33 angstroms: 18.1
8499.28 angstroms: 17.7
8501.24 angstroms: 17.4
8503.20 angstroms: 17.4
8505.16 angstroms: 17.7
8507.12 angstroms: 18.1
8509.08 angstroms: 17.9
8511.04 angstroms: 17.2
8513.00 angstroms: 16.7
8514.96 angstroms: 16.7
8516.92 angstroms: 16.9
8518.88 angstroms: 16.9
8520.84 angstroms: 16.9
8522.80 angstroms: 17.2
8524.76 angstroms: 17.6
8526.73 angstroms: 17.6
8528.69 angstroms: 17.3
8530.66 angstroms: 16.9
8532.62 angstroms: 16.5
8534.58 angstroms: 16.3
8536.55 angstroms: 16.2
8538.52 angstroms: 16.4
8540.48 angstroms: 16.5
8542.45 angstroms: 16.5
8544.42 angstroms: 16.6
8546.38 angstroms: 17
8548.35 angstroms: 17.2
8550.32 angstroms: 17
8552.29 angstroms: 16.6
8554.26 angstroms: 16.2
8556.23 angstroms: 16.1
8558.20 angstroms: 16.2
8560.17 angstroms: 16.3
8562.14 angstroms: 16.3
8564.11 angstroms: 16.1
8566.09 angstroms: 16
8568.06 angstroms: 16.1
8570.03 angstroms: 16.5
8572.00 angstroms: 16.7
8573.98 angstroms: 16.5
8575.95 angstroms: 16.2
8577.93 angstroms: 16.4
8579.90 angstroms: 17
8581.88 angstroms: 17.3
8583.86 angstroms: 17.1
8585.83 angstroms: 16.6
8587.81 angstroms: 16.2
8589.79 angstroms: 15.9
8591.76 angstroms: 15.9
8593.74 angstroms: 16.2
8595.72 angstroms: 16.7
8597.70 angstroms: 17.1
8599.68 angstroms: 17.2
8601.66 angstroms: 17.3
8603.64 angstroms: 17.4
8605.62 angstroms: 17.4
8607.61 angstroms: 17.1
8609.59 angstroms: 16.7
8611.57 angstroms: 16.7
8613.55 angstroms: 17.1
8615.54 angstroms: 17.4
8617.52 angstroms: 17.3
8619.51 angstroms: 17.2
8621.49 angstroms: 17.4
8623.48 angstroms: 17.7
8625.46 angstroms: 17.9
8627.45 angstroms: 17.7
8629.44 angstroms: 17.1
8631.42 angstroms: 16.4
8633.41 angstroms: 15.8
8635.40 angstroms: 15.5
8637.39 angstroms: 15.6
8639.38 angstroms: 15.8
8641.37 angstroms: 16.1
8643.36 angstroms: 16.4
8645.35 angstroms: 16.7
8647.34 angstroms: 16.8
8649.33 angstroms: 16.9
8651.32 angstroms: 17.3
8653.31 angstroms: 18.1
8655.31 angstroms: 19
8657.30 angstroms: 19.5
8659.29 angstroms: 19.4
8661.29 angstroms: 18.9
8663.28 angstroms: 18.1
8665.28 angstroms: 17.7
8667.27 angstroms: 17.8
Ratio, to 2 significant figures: 0.96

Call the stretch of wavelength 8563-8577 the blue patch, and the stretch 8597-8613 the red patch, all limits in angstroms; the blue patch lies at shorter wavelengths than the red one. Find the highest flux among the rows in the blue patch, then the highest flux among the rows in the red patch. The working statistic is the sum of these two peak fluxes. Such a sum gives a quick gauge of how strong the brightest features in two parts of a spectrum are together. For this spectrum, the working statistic 34.10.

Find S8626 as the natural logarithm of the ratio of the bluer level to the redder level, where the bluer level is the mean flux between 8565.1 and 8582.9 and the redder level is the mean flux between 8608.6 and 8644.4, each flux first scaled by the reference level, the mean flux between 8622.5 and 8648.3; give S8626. -0.015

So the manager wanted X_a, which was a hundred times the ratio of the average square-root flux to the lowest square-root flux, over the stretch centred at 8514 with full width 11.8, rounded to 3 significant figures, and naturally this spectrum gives 101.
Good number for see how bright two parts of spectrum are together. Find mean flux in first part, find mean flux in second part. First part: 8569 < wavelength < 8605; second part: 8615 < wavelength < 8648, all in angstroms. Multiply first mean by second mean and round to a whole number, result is 279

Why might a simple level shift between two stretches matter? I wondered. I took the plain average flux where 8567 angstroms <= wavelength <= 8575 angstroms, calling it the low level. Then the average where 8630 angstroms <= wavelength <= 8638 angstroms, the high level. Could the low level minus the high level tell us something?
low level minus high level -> 0.6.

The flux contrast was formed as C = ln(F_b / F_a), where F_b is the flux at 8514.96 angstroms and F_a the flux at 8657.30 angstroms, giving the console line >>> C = -0.16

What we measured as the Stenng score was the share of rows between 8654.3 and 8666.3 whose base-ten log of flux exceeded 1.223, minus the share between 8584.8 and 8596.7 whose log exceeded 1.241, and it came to 1.0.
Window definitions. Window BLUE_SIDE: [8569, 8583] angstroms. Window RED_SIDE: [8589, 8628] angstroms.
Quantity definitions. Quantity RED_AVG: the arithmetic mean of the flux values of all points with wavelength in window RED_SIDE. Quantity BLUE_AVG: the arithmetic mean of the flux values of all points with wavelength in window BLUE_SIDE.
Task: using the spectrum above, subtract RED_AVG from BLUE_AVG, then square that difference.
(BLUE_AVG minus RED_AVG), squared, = 0.17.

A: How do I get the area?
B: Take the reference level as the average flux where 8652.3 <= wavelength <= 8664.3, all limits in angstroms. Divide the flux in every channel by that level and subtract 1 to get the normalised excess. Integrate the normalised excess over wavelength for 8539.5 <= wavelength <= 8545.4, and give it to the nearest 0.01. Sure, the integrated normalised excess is -0.72 angstroms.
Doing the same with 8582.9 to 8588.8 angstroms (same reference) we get -0.69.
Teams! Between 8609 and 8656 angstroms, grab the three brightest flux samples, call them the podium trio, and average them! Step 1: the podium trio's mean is 18.3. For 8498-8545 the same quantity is 17.9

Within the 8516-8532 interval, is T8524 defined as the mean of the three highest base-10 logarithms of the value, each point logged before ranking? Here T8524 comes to 1.24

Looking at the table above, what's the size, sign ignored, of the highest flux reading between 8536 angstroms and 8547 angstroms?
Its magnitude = 17.0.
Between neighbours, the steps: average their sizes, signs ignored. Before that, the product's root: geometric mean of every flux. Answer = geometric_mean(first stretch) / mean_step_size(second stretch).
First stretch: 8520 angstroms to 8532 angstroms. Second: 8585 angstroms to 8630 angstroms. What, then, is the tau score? 72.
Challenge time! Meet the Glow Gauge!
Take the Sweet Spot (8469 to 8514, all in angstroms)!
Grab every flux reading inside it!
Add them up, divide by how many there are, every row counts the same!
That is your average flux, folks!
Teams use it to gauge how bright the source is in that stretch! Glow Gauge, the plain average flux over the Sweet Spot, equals 17.3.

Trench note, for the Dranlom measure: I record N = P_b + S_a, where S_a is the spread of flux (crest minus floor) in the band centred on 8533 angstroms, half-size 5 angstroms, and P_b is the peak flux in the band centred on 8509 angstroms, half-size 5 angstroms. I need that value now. 19.2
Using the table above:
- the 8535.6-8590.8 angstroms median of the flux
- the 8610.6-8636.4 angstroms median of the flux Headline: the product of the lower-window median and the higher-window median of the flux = 283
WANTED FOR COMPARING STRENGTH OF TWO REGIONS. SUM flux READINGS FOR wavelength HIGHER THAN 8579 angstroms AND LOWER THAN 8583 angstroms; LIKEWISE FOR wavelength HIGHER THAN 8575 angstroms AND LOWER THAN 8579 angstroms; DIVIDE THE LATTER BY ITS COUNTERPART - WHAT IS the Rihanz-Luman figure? 0.95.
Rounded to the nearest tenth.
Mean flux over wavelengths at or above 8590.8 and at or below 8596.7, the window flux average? 16.3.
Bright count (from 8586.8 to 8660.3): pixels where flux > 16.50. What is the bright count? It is 26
